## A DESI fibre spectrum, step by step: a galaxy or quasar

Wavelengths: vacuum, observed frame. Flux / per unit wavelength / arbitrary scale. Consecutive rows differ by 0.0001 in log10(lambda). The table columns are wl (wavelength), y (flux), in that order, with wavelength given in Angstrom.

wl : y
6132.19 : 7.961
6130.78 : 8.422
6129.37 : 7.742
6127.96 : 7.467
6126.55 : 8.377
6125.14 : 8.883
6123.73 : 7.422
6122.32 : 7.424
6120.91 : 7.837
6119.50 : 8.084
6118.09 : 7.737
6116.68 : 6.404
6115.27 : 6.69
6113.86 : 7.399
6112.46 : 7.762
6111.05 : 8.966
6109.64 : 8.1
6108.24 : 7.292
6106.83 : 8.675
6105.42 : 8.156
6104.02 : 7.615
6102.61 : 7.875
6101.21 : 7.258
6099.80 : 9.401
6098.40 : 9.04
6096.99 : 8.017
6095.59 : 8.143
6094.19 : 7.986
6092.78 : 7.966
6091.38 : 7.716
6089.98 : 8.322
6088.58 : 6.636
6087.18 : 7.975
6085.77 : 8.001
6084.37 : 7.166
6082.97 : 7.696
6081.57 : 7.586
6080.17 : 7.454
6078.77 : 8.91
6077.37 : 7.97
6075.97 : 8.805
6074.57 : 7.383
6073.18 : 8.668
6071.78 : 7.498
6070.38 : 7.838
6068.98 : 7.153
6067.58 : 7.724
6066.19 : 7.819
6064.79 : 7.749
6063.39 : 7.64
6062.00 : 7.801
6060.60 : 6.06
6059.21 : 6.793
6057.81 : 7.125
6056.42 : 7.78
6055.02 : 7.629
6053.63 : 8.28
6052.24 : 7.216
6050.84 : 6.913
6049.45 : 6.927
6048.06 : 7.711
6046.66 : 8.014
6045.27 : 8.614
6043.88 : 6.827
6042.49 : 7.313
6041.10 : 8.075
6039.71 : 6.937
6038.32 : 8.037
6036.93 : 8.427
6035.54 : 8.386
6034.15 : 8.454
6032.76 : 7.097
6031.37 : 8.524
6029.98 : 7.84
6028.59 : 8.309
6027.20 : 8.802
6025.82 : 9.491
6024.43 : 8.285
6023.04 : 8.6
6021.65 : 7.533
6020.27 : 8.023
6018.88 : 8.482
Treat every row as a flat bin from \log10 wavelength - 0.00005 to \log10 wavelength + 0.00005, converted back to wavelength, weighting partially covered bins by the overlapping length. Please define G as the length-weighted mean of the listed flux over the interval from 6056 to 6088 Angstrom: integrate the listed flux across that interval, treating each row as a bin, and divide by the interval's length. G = 7.67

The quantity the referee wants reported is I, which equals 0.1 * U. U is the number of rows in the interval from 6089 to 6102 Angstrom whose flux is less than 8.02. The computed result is 0.5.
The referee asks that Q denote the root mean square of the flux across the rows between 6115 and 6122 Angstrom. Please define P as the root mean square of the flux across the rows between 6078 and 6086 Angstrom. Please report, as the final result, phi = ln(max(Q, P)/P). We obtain 0.000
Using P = 7.82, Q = 7.38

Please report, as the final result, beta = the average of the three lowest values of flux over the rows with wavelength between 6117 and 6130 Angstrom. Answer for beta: 7.4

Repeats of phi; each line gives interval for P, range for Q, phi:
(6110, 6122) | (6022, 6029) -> 0.130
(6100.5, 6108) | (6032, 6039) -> 0.021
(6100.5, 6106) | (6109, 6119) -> 0.000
